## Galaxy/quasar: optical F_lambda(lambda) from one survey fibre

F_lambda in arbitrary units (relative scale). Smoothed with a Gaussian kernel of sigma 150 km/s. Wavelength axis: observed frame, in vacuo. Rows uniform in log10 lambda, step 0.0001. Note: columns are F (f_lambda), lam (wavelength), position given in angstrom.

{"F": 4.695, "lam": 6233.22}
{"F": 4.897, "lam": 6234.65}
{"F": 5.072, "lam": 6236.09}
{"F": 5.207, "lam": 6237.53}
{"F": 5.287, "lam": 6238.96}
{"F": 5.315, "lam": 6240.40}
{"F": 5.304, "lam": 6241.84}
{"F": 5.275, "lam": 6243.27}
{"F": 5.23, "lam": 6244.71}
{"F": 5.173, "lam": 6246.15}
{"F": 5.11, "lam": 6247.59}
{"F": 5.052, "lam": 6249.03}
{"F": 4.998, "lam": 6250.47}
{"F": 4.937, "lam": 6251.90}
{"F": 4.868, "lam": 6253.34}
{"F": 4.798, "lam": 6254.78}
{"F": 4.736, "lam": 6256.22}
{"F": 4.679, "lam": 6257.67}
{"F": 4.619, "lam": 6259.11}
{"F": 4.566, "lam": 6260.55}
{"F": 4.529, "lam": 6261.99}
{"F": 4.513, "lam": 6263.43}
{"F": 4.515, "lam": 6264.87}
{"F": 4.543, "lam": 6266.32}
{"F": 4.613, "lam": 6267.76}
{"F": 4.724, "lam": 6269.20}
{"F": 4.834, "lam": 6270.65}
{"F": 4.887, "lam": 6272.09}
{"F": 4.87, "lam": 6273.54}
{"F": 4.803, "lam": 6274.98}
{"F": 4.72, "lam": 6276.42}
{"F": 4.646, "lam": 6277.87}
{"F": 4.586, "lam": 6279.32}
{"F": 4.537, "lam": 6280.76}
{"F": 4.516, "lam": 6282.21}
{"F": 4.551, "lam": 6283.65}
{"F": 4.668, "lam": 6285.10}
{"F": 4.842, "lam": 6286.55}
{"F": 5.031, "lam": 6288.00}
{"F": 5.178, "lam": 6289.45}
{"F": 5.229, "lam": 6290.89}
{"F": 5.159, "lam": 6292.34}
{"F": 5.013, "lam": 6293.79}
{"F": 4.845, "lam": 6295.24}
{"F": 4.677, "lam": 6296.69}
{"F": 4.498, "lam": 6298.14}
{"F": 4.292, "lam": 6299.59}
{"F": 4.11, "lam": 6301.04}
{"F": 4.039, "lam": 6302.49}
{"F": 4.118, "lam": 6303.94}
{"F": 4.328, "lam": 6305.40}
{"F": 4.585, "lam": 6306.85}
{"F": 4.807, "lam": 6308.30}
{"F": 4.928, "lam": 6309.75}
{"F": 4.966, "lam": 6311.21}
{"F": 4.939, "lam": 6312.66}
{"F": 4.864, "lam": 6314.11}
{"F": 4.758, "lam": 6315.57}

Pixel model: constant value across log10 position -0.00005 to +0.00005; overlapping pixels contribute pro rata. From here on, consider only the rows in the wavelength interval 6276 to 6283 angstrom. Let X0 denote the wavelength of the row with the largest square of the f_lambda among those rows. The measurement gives 6276.42 angstrom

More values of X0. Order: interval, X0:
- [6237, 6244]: 6240.40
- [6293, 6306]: 6293.79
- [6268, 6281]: 6272.09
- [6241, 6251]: 6241.84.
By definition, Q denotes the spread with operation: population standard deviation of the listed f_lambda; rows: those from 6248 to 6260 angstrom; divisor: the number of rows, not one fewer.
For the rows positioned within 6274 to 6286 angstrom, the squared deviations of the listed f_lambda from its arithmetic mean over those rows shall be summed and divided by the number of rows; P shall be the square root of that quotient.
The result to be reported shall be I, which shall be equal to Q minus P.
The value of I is 0.05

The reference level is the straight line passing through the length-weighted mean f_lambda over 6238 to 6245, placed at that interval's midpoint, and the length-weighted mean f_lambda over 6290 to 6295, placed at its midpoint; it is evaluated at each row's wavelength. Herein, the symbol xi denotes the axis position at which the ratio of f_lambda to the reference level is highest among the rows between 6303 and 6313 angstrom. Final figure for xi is 6311.21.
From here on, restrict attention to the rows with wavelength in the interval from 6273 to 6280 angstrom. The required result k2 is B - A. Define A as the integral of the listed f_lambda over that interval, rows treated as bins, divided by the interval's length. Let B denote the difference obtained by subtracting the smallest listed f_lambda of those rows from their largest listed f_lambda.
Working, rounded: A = 4.7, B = 0.28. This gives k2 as -4.44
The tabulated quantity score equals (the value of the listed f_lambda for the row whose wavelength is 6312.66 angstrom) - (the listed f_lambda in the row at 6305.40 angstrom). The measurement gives 0.6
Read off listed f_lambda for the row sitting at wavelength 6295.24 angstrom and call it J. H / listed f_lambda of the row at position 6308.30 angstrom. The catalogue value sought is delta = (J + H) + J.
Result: 14.5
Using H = 4.807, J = 4.845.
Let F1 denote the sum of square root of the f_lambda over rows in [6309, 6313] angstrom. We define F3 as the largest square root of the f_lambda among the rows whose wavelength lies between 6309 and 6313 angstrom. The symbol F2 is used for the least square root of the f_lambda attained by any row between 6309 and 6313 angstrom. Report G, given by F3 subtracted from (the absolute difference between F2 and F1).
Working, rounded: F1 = 6.67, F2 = 2.22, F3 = 2.23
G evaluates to 2.22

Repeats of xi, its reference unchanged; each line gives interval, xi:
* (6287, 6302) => 6290.89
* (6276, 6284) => 6276.42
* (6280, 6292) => 6290.89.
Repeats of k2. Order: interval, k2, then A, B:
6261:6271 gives -4.28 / 4.6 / 0.32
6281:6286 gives -4.43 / 4.6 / 0.15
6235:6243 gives -4.98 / 5.2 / 0.24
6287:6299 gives -4.21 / 4.9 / 0.73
